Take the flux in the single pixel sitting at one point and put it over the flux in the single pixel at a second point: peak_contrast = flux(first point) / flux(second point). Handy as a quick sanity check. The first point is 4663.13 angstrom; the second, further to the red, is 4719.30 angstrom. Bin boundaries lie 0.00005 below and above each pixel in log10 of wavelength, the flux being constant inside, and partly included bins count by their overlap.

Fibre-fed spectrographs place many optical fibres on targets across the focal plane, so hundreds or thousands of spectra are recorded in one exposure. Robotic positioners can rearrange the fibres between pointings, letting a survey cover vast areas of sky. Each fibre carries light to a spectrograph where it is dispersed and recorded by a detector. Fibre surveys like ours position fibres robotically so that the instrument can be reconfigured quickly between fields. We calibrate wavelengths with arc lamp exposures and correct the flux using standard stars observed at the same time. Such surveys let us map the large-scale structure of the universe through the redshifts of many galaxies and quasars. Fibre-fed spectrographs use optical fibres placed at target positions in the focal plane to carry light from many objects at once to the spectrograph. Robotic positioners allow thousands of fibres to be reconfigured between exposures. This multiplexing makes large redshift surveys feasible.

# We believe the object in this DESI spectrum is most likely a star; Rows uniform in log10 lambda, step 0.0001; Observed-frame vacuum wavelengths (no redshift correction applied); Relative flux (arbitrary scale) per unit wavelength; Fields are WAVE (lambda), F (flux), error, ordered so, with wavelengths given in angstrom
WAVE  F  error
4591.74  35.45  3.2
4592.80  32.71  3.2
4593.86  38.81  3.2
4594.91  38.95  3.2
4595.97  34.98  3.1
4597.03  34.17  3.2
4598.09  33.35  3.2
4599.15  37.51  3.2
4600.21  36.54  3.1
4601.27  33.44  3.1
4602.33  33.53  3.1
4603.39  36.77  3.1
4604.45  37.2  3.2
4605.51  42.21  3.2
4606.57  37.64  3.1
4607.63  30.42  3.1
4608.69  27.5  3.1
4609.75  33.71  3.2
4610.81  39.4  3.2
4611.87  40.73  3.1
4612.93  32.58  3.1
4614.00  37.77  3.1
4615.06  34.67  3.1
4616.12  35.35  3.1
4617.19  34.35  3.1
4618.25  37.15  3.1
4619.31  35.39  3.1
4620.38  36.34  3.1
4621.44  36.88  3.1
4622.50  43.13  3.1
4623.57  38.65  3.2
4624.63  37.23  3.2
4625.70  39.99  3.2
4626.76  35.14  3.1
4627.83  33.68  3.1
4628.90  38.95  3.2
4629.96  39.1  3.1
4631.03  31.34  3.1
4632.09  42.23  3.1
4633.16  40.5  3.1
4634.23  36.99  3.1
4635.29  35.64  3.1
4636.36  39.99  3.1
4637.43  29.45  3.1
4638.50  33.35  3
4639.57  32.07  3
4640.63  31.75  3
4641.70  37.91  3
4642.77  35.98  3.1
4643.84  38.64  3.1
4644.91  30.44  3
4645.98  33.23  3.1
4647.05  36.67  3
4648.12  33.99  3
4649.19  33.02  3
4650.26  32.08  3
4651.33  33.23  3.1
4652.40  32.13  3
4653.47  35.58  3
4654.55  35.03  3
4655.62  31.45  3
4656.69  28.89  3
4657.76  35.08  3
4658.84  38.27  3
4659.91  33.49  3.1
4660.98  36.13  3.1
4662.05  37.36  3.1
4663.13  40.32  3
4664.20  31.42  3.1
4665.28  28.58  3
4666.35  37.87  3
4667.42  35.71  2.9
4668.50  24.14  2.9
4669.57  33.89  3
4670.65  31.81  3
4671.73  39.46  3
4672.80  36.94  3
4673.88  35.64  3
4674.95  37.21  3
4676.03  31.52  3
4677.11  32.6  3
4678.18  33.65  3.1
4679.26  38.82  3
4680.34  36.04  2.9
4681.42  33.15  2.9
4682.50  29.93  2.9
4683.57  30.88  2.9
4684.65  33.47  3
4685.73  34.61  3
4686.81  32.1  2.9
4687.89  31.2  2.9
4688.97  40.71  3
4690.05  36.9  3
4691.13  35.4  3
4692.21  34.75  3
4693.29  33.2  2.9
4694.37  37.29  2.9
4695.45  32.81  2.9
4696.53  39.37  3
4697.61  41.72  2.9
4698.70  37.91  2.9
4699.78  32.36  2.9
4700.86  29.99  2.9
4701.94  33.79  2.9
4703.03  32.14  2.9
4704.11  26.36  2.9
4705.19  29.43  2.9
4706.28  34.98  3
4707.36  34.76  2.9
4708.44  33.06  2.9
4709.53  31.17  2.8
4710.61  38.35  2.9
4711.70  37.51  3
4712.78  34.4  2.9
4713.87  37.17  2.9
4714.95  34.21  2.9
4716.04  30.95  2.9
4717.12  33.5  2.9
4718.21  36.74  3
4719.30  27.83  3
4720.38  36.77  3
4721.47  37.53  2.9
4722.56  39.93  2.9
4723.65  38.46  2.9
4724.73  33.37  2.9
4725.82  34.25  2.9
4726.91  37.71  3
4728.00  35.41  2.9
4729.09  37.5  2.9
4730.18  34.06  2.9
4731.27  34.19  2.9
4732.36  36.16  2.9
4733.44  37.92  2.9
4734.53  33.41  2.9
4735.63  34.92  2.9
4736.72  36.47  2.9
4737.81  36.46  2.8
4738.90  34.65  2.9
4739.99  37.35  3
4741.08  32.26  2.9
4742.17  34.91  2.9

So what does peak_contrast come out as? 1.45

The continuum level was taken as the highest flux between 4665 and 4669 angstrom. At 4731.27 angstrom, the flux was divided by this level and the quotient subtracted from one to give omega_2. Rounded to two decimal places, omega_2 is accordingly 0.10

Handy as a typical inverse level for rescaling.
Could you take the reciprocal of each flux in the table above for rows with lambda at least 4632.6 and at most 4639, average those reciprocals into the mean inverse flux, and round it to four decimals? 0.0281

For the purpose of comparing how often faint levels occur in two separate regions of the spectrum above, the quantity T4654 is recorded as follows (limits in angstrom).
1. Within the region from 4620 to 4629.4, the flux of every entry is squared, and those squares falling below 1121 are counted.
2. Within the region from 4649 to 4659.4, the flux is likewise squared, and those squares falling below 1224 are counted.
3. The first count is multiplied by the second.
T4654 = 0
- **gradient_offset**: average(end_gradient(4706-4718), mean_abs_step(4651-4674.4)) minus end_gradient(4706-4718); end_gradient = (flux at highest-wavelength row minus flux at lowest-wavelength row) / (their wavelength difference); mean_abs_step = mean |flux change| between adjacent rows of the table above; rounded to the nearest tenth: 2.2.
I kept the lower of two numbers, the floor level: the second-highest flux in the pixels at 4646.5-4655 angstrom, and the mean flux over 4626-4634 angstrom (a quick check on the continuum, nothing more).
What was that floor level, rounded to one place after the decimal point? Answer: 35.6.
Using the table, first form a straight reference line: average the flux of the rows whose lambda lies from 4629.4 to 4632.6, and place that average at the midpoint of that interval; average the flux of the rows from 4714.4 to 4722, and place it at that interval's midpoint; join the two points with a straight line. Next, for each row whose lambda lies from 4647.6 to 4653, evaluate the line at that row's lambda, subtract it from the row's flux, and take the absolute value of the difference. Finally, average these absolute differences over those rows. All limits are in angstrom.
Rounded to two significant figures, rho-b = 3.9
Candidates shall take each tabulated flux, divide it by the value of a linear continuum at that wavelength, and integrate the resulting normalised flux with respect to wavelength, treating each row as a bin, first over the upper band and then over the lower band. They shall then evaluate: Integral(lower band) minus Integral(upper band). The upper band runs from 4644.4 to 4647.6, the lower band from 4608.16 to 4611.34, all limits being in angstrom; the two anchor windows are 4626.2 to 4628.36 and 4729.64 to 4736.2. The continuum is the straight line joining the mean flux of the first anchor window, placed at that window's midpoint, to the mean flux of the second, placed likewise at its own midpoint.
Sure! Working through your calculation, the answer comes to 0.01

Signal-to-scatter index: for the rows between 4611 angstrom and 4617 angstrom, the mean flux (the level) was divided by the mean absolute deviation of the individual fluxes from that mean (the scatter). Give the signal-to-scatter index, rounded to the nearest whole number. 15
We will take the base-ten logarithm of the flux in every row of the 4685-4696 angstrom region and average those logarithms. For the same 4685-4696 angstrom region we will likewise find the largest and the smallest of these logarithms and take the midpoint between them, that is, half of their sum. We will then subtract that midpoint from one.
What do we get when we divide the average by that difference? -2.793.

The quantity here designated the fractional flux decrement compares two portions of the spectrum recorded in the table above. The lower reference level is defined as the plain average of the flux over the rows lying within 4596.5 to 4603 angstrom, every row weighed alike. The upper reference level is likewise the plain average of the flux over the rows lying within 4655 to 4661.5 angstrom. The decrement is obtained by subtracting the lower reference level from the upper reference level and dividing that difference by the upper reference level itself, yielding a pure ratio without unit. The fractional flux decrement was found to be -0.03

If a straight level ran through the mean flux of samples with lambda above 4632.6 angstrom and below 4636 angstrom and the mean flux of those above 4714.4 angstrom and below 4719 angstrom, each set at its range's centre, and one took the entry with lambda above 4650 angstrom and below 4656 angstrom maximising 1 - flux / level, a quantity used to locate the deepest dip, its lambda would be 4655.62 angstrom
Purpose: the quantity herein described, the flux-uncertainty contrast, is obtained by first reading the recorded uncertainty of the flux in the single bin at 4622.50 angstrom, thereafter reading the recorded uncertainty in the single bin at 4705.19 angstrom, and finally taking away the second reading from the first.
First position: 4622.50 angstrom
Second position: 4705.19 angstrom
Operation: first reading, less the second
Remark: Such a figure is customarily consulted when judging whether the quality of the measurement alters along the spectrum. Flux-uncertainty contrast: 0.20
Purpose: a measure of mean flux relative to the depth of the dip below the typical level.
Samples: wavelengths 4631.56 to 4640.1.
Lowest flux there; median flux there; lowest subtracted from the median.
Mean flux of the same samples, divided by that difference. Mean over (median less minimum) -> 5.3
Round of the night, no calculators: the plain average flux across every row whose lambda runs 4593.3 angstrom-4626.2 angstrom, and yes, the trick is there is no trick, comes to 36.3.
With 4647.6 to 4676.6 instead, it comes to 34.1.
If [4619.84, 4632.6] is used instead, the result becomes 37.7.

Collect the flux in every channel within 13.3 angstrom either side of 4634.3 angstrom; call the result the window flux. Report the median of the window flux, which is 36.9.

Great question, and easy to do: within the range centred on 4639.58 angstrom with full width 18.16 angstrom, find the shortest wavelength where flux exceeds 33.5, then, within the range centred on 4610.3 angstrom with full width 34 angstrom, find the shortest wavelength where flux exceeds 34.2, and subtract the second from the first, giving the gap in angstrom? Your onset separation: 38.2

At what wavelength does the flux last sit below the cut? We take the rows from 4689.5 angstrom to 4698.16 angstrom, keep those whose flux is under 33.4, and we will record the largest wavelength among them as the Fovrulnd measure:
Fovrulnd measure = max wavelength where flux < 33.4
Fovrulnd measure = 4695.45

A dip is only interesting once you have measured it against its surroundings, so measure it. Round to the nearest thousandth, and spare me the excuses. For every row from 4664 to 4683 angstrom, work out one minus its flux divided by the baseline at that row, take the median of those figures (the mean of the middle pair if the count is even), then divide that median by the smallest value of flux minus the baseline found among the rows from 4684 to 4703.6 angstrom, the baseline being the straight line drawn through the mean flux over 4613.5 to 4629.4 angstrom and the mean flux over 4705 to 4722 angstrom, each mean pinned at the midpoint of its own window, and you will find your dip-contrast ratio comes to -0.010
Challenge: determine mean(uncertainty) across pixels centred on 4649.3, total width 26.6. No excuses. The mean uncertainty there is 3.04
